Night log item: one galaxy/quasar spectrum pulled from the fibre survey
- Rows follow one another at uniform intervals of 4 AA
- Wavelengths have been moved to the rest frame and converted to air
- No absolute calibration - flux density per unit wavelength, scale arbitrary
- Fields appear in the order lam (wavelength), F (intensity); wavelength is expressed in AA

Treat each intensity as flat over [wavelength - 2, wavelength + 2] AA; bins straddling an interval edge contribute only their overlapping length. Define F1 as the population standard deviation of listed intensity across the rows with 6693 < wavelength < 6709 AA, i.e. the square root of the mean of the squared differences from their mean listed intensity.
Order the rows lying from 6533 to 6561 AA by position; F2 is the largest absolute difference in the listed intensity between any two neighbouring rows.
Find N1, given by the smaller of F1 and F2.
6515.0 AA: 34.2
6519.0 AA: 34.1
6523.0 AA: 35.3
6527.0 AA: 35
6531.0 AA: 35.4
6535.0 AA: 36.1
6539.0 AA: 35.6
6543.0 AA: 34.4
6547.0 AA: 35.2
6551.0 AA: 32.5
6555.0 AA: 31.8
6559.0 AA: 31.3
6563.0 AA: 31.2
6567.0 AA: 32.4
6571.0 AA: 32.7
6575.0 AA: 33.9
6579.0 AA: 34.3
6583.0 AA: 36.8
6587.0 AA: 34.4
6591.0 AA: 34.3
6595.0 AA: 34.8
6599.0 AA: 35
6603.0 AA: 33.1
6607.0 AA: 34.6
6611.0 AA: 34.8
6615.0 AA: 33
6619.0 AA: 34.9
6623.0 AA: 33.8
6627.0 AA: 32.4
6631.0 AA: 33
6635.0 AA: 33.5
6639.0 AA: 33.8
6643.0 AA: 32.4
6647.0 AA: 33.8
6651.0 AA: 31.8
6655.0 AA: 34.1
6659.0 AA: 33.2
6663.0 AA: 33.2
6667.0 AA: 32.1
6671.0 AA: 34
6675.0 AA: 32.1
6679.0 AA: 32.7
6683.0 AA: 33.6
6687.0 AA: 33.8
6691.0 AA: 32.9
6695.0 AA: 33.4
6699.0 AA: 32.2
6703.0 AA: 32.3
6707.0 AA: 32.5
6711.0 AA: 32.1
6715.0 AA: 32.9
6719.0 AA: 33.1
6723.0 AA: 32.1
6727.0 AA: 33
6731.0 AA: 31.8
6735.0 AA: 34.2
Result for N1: 0.47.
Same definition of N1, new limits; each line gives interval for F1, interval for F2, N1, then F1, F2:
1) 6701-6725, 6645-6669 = 0.38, 0.38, 2.3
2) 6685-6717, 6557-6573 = 0.57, 0.57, 1.2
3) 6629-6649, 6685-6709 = 0.54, 0.54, 1.2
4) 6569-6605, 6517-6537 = 1.11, 1.11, 1.2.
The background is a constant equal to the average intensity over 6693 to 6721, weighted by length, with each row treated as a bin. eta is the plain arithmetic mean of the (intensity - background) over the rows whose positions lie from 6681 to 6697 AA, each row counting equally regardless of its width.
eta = 0.8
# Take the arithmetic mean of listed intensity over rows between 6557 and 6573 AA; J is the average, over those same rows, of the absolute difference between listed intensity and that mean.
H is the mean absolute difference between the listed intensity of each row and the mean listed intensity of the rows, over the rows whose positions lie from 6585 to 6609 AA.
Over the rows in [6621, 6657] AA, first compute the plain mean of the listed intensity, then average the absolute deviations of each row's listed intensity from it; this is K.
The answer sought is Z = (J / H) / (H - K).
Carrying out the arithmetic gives -6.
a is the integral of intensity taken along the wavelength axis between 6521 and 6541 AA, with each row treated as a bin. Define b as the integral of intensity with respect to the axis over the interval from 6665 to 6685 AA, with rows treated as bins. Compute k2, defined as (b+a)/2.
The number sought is 684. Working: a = 710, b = 658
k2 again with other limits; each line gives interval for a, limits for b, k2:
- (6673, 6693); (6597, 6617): 671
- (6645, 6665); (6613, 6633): 666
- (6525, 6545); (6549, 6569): 671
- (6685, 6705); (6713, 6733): 655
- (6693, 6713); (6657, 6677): 654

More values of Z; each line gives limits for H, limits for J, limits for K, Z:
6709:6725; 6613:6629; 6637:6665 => -11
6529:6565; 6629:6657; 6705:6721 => 0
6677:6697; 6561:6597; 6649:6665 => -12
